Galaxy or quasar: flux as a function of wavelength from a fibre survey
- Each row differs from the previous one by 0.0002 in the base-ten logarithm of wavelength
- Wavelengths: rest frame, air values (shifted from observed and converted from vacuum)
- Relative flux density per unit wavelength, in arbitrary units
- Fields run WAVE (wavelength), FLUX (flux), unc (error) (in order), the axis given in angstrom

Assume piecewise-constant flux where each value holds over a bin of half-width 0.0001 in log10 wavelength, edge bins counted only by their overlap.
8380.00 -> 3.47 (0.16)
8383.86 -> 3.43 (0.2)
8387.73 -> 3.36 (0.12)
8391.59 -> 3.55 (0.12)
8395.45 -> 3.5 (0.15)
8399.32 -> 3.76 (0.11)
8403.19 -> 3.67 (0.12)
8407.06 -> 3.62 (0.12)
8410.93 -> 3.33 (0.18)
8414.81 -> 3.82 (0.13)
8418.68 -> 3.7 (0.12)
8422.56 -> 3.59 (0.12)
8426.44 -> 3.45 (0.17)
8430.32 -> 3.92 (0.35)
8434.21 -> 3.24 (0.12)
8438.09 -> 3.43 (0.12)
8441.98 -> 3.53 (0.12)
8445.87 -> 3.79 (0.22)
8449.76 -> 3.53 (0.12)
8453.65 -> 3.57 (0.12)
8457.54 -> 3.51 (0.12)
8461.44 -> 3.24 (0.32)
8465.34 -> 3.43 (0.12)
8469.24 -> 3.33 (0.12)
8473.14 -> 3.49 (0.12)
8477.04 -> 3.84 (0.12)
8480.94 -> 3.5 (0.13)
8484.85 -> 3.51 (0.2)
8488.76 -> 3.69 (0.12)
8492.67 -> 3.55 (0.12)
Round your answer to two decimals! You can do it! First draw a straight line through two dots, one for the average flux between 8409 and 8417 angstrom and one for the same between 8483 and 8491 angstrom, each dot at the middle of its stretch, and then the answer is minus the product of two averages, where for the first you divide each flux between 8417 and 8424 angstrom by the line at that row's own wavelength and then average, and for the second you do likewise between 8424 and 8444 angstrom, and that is -1.00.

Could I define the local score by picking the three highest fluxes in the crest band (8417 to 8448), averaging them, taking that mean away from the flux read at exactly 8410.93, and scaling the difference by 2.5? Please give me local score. -1.2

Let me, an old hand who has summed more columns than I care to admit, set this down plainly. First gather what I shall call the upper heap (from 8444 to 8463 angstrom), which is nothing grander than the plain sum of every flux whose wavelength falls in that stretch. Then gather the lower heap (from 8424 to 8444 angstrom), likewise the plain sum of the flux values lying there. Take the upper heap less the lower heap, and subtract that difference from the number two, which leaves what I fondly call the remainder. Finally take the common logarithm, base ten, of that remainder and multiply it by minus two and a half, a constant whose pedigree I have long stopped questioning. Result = -0.71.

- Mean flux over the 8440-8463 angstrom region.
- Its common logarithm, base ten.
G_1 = 0.548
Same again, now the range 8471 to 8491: 0.557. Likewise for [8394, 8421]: 0.560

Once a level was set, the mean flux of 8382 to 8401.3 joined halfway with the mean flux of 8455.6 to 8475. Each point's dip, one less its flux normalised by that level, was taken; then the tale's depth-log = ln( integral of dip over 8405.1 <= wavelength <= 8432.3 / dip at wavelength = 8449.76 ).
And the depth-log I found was 4.2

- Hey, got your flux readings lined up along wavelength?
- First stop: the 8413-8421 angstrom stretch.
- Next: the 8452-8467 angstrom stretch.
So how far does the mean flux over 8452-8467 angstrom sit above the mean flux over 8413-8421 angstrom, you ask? -0.32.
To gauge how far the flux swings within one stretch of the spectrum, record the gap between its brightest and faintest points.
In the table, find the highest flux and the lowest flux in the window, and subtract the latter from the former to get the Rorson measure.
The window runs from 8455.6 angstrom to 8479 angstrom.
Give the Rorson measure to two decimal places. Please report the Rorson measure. 0.60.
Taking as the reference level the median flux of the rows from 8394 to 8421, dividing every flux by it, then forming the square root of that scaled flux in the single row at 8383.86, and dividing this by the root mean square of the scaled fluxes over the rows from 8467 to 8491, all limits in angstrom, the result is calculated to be 1.00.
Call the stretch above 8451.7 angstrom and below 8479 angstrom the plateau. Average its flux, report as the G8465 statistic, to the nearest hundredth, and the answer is 3.49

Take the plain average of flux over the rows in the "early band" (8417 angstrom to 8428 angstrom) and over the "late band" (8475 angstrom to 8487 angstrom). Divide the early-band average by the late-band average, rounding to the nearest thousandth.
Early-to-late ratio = 0.990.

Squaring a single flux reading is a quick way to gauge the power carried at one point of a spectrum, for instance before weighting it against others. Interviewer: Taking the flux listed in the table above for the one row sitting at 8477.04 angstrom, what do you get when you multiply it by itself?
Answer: 14.7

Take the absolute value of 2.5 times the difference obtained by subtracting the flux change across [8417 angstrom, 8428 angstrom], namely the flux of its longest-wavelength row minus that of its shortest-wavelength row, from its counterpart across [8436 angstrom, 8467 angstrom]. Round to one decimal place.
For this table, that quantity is 0.6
